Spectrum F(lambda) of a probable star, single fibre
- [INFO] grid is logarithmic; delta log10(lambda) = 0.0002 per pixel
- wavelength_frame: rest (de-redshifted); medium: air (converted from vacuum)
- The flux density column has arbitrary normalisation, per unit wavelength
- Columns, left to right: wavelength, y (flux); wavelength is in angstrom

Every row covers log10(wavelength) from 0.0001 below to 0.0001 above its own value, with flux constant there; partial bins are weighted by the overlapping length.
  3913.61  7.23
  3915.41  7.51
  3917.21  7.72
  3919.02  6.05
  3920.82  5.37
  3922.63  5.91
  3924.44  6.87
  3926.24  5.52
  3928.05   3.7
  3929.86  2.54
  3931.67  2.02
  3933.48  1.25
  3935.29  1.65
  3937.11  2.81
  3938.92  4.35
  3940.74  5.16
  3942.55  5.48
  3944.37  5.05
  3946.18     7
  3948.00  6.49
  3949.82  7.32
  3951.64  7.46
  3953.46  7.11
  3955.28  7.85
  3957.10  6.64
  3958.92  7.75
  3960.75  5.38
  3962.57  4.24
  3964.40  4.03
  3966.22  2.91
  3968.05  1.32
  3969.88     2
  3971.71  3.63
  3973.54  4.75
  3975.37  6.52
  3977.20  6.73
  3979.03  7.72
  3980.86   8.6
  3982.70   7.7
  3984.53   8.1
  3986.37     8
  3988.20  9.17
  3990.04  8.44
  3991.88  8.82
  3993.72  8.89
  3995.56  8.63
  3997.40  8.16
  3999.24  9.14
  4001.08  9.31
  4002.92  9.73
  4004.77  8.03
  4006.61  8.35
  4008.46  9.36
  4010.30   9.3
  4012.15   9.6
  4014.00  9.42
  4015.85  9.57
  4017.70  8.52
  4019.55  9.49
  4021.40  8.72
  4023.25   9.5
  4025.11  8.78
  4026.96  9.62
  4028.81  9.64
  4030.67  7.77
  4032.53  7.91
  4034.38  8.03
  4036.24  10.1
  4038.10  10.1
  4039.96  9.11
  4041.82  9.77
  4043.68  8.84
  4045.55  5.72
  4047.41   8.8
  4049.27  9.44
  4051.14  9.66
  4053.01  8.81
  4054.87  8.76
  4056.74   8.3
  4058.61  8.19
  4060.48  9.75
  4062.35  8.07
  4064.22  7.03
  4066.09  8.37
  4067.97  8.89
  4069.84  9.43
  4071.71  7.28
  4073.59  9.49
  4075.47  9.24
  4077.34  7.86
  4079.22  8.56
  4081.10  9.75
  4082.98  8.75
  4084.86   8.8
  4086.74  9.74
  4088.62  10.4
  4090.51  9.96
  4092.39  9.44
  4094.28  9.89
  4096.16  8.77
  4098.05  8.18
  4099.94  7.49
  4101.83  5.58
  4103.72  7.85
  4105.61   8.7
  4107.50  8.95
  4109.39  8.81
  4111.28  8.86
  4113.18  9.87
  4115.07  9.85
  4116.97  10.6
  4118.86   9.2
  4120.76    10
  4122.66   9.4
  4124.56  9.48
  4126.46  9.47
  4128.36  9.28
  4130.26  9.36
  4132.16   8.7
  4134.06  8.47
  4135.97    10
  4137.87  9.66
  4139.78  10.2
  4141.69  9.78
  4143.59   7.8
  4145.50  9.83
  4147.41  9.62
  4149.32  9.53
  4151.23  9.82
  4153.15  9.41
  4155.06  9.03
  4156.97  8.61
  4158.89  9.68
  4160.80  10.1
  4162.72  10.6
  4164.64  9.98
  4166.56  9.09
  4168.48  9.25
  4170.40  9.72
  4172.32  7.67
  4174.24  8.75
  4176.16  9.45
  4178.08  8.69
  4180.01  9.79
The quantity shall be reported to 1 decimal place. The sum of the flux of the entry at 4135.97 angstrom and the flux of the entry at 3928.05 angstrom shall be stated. 13.7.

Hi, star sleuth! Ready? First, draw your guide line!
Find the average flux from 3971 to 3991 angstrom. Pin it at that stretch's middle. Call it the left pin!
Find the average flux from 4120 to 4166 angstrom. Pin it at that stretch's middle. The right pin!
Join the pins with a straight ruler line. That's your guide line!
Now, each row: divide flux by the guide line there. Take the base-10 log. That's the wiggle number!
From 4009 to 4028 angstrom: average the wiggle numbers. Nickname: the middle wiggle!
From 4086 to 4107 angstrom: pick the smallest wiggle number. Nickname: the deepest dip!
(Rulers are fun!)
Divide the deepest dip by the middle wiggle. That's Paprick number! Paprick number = -2.7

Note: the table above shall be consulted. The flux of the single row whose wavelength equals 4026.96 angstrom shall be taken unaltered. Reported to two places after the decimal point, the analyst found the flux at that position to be 9.62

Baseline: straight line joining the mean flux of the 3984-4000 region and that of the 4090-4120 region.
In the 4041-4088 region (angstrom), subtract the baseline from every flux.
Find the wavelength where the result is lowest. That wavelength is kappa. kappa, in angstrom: 4045.55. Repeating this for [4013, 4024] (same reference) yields 4017.70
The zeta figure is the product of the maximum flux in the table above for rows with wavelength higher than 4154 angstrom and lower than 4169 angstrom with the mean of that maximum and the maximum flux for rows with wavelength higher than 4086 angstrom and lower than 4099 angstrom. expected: 111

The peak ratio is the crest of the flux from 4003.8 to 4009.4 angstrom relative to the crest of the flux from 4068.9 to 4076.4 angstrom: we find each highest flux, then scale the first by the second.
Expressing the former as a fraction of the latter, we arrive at 0.99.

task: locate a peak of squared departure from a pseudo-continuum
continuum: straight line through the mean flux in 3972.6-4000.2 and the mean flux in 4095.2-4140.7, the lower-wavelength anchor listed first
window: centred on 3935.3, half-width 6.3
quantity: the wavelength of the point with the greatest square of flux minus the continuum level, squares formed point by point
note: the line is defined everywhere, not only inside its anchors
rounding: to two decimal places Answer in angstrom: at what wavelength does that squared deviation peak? 3933.48 angstrom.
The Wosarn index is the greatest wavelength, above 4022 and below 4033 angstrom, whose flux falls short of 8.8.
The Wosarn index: 4032.53 angstrom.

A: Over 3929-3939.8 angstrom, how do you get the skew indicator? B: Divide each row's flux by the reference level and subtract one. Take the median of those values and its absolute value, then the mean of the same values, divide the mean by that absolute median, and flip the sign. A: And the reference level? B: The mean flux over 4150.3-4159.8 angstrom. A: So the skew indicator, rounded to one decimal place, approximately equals 1.0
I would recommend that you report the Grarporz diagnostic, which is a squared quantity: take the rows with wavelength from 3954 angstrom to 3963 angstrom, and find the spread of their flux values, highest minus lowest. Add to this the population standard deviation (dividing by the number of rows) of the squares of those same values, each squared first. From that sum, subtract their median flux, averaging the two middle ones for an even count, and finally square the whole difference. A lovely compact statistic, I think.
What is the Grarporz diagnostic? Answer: 198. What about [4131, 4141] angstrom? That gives 25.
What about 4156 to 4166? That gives 22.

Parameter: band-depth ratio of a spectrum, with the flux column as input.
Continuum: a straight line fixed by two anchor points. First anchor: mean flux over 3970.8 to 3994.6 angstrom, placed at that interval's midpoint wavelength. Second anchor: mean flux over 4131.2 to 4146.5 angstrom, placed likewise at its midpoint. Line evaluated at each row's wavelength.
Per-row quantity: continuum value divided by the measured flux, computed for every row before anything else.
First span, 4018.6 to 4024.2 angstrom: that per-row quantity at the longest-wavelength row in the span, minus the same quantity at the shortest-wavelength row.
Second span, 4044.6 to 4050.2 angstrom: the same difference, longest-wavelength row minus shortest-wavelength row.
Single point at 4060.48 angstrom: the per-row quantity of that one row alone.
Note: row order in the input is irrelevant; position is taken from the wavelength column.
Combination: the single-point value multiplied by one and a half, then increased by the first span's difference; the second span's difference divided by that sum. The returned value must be -0.43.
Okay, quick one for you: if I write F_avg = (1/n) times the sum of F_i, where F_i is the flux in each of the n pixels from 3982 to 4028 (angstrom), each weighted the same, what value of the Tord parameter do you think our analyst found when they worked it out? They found 8.9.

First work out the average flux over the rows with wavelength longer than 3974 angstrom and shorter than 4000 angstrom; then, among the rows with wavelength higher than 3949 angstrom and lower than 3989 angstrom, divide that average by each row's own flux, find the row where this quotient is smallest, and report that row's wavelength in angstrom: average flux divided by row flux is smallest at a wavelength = 3988.20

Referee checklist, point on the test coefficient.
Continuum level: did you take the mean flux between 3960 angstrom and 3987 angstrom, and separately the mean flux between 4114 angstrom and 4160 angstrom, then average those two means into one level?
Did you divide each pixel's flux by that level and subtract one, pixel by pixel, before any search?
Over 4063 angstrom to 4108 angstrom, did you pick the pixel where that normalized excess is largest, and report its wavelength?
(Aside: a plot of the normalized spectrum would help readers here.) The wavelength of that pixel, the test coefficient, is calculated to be 4088.62 angstrom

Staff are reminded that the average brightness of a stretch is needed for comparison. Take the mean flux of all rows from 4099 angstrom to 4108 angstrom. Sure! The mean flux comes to 7.7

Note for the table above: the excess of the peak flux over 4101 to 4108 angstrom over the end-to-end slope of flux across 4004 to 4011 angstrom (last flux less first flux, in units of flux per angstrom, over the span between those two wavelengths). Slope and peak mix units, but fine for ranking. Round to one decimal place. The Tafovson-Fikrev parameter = 8.7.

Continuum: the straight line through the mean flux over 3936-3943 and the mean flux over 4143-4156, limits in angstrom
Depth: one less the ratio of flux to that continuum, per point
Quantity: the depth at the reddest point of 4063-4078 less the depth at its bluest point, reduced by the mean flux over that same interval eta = -8.52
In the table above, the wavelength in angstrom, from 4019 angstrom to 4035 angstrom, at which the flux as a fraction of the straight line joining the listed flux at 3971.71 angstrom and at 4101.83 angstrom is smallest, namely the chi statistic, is 4030.67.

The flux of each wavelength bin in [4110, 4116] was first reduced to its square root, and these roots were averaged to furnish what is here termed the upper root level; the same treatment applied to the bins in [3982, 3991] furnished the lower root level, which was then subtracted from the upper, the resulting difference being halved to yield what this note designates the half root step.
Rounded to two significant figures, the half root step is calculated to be 0.10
